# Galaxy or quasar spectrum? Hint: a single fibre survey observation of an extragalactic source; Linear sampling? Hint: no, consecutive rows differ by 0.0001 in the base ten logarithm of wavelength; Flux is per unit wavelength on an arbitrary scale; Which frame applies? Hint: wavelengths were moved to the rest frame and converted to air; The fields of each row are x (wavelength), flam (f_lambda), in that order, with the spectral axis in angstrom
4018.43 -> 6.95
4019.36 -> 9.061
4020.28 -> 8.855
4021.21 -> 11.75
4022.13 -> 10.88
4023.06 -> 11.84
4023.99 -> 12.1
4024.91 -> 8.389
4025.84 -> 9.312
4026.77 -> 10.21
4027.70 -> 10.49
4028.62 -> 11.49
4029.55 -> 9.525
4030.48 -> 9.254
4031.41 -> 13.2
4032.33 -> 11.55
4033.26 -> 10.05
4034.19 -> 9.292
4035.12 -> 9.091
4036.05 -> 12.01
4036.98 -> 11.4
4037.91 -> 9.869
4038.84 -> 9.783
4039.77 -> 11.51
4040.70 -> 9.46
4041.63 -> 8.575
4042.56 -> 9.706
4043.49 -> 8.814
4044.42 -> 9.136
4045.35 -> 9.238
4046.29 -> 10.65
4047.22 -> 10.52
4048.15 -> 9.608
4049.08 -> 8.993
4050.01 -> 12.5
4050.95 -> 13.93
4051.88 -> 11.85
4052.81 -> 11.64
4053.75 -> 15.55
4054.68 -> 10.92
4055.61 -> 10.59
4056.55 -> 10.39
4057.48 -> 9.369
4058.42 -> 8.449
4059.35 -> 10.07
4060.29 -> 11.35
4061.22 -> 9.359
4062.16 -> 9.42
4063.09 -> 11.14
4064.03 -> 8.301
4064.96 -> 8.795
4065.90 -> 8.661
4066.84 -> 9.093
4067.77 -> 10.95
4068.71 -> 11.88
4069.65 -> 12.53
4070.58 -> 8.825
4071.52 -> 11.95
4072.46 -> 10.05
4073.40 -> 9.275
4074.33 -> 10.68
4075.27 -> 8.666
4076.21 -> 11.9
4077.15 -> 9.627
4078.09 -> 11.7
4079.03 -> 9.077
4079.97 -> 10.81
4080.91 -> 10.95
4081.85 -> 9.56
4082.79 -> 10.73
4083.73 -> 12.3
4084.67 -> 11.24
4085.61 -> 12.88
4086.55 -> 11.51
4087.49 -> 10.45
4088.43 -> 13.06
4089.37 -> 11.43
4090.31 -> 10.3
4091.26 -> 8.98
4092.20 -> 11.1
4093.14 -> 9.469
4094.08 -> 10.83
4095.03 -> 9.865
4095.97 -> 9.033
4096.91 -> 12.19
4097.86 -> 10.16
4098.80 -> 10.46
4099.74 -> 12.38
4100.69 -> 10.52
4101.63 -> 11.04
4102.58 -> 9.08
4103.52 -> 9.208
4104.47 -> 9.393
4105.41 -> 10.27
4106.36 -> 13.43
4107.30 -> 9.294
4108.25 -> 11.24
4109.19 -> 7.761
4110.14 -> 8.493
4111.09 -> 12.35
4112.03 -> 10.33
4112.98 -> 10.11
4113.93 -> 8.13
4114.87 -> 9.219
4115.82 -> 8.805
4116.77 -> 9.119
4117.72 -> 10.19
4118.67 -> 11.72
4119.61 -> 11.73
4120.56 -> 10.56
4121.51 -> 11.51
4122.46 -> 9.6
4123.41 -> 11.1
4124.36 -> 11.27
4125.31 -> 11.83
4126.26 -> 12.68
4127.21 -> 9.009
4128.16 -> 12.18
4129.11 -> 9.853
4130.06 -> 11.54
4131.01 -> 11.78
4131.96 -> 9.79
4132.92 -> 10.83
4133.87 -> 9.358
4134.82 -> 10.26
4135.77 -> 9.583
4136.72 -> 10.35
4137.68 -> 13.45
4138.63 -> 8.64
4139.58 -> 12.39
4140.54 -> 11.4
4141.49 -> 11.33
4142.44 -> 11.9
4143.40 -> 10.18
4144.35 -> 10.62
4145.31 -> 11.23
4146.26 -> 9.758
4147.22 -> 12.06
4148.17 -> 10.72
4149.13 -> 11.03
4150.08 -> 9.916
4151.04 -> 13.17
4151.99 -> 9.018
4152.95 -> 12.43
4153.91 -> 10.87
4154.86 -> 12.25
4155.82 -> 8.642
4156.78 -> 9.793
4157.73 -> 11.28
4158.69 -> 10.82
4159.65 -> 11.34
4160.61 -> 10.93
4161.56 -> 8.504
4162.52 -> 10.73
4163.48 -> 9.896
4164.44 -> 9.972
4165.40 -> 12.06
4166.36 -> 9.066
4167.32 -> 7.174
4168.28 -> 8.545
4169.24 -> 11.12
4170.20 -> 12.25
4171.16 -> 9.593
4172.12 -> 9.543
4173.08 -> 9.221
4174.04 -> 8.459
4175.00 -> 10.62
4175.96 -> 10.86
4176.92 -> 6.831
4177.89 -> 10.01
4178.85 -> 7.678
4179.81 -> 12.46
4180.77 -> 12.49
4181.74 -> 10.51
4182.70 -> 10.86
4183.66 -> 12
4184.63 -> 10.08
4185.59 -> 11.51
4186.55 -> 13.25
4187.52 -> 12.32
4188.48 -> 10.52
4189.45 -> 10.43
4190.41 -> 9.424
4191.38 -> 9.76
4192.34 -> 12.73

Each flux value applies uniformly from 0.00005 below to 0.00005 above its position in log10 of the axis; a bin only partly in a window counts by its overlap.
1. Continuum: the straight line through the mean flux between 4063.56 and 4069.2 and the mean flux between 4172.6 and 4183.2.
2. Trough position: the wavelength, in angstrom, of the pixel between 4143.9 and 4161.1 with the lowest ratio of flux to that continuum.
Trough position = 4155.82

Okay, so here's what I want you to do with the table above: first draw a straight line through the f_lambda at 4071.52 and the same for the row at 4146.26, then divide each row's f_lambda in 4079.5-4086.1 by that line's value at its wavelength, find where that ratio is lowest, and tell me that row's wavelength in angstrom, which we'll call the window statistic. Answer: 4081.85 angstrom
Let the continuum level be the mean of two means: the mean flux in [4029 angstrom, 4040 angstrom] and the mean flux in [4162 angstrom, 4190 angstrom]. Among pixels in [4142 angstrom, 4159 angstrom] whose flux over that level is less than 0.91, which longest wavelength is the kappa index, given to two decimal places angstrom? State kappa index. 4155.82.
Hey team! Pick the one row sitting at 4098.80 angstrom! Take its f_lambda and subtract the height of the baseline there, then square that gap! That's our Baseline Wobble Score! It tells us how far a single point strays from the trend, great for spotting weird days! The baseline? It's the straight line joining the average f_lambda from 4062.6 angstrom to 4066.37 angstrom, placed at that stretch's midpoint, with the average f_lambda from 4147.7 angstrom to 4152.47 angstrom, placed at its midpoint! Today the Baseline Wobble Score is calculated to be 0.4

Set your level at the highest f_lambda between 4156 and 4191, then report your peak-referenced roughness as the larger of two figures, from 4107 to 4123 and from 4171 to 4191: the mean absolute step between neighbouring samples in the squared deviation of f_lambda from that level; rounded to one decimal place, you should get 9.5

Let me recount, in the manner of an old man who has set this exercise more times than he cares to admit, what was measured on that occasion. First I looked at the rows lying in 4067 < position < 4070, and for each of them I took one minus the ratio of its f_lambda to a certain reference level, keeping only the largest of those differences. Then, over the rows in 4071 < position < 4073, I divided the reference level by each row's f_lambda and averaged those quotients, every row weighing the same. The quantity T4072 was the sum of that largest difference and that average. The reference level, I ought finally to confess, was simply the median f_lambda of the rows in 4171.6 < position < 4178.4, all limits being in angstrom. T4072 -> 0.73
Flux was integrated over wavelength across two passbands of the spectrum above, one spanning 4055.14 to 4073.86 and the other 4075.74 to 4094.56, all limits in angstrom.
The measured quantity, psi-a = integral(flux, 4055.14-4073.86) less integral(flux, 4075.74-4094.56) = -17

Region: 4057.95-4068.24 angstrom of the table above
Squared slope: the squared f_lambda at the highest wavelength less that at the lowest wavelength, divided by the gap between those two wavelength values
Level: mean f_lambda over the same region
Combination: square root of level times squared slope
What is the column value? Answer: 7.1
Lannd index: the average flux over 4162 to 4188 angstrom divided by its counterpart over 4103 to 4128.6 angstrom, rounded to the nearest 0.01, 0.99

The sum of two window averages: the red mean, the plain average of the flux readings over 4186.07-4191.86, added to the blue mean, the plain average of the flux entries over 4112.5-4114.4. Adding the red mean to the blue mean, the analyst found 20.1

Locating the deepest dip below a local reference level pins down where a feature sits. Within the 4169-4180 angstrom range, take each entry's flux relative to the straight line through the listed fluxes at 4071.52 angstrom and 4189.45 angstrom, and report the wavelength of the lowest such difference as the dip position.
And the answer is 4176.92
